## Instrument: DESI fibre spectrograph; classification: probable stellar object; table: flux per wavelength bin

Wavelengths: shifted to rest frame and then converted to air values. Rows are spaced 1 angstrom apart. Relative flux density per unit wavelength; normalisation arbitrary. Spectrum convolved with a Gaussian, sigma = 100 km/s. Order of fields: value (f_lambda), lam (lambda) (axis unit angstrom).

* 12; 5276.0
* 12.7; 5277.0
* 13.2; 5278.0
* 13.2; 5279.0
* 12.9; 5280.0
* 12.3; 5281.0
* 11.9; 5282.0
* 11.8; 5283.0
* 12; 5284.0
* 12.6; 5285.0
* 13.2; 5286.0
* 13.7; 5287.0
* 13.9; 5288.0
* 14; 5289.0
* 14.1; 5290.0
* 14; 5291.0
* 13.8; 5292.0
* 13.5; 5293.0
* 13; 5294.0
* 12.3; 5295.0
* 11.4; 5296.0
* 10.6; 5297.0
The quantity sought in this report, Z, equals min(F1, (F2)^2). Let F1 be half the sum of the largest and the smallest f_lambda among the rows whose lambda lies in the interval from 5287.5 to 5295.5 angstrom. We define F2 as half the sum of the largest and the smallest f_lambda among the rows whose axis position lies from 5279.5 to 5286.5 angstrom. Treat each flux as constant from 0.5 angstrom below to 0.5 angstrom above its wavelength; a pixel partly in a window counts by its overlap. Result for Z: 13.2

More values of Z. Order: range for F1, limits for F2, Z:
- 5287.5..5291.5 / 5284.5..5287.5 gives 14.0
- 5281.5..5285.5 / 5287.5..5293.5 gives 12.2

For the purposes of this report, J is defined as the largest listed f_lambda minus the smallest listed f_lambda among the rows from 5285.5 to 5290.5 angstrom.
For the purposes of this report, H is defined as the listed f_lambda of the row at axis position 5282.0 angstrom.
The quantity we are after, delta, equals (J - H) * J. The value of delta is -10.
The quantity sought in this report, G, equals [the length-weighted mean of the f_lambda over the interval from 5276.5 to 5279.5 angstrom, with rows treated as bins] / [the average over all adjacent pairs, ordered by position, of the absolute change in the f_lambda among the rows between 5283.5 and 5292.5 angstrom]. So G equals 43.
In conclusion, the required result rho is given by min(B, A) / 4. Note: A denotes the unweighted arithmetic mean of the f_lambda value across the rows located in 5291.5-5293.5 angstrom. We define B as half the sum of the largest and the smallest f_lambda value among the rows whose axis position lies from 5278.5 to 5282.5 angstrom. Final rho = 3.14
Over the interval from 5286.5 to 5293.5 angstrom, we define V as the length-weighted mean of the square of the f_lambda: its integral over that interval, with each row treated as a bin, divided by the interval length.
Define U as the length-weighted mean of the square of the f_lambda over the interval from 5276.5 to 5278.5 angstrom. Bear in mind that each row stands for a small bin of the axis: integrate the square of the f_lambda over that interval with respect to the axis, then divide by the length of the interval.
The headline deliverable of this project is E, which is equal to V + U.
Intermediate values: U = 168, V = 192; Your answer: 360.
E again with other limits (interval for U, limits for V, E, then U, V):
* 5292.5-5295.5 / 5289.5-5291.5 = 365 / 168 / 197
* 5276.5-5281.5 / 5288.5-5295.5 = 349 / 165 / 183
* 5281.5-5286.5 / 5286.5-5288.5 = 342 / 152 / 190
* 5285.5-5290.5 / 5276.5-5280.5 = 359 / 190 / 169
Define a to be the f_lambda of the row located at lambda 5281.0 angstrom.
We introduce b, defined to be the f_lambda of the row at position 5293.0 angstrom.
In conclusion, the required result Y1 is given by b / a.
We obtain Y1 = 1.10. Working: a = 12.3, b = 13.5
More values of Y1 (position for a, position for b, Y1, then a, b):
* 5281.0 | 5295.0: 1.00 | 12.3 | 12.3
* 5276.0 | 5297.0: 0.88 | 12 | 10.6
